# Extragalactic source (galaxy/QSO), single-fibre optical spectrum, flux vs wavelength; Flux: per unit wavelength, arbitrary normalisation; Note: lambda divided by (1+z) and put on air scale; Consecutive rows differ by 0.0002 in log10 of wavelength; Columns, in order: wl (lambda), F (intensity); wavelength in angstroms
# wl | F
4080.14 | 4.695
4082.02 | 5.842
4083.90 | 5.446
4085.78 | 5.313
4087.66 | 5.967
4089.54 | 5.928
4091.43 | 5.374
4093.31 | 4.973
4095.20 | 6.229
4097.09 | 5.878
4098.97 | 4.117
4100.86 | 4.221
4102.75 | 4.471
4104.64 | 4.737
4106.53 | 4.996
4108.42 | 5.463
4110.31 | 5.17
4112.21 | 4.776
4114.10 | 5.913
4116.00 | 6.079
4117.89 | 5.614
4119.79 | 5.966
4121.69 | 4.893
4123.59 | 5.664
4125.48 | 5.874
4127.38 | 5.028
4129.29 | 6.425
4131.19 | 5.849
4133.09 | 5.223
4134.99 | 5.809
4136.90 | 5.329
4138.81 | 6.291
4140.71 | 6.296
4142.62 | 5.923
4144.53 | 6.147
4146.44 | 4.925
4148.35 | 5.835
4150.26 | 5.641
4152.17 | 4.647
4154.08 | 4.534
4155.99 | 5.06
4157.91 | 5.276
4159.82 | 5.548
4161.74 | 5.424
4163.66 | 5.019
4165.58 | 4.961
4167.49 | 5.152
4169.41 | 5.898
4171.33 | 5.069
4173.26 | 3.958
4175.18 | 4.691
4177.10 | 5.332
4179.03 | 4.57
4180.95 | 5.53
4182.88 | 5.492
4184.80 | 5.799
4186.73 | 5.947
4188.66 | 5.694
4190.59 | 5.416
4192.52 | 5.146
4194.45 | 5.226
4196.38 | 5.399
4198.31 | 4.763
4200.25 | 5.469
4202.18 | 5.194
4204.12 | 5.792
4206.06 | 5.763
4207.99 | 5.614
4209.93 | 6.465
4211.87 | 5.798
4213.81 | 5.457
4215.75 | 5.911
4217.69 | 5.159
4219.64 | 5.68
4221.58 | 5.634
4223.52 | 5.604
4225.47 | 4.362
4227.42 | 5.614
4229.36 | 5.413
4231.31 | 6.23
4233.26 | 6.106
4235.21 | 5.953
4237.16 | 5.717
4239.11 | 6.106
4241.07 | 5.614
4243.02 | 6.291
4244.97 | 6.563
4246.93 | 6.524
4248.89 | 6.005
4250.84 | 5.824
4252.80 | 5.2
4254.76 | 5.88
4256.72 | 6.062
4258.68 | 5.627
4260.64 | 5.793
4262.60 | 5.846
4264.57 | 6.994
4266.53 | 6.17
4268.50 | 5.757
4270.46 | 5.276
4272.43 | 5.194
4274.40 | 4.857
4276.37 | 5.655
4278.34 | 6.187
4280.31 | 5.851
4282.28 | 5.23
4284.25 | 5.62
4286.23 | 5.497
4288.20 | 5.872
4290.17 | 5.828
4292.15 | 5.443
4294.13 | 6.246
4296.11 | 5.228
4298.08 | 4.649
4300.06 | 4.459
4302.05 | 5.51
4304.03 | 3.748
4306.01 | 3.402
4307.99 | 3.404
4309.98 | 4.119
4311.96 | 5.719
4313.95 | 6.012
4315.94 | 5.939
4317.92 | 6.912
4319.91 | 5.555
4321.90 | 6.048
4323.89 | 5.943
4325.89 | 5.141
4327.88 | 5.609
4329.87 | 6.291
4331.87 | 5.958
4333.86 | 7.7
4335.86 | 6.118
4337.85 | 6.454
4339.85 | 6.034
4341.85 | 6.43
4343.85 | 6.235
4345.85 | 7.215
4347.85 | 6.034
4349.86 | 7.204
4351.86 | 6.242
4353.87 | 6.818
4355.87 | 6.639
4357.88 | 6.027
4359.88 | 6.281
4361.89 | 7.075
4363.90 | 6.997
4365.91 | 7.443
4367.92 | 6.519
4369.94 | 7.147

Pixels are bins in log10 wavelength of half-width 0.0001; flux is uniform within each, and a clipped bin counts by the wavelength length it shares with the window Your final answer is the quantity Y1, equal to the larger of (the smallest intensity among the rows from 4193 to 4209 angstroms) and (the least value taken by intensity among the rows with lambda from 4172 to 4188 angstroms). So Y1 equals 4.76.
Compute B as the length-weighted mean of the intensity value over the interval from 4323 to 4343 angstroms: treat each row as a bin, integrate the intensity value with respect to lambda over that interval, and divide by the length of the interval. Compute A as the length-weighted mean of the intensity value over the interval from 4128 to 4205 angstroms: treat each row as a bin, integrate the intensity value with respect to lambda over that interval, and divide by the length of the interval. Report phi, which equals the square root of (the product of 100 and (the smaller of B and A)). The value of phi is 23.2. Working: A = 5.4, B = 6.17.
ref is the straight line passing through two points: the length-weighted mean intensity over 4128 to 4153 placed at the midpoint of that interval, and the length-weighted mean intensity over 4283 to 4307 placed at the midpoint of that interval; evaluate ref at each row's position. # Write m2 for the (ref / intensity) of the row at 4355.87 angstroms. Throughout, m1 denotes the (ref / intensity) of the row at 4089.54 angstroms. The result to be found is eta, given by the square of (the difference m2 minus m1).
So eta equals 0.067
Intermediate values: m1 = 1.00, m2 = 0.74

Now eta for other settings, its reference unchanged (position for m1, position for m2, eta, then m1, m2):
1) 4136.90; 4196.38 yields 0.003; 1.07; 1.02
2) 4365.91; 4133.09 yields 0.200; 0.65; 1.10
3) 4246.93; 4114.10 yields 0.029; 0.81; 0.98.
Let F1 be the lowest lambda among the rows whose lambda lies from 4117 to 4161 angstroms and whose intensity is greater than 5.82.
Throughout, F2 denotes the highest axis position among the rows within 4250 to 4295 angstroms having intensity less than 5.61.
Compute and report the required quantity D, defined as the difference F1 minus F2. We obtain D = -172.4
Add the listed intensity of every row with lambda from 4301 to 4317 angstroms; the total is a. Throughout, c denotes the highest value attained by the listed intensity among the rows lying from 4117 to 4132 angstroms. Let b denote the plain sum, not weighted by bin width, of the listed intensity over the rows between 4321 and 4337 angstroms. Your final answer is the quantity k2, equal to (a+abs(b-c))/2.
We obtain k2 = 40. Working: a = 38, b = 49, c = 6.425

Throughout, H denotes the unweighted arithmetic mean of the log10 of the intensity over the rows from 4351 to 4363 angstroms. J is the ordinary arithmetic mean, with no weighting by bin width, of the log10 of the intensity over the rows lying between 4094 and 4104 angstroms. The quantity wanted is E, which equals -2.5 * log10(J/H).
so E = 0.18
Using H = 0.81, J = 0.691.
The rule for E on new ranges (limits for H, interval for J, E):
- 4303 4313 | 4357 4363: -0.32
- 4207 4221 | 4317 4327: -0.02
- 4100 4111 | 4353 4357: -0.21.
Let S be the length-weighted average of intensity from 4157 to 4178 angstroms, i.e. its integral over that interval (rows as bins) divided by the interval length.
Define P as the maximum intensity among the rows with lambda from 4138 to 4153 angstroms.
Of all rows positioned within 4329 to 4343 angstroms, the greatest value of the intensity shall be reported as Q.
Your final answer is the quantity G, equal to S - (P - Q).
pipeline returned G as 6.5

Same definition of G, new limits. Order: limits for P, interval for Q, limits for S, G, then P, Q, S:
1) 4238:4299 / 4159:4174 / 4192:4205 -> 4.2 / 6.994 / 5.898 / 5.29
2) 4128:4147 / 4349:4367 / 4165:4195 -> 6.3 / 6.425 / 7.443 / 5.25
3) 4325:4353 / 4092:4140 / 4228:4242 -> 4.6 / 7.7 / 6.425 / 5.87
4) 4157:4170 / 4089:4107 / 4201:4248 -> 6.1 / 5.898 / 6.229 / 5.77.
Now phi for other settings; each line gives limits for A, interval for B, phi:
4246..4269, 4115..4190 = 23.3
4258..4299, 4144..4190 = 22.9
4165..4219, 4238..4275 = 23.2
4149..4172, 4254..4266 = 22.8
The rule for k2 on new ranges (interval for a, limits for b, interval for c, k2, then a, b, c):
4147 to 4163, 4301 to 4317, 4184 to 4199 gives 37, 42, 38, 5.947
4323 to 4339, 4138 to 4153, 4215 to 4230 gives 45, 49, 46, 5.911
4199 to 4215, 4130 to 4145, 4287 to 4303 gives 43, 46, 47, 6.246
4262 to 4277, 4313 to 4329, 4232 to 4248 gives 43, 46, 47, 6.563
